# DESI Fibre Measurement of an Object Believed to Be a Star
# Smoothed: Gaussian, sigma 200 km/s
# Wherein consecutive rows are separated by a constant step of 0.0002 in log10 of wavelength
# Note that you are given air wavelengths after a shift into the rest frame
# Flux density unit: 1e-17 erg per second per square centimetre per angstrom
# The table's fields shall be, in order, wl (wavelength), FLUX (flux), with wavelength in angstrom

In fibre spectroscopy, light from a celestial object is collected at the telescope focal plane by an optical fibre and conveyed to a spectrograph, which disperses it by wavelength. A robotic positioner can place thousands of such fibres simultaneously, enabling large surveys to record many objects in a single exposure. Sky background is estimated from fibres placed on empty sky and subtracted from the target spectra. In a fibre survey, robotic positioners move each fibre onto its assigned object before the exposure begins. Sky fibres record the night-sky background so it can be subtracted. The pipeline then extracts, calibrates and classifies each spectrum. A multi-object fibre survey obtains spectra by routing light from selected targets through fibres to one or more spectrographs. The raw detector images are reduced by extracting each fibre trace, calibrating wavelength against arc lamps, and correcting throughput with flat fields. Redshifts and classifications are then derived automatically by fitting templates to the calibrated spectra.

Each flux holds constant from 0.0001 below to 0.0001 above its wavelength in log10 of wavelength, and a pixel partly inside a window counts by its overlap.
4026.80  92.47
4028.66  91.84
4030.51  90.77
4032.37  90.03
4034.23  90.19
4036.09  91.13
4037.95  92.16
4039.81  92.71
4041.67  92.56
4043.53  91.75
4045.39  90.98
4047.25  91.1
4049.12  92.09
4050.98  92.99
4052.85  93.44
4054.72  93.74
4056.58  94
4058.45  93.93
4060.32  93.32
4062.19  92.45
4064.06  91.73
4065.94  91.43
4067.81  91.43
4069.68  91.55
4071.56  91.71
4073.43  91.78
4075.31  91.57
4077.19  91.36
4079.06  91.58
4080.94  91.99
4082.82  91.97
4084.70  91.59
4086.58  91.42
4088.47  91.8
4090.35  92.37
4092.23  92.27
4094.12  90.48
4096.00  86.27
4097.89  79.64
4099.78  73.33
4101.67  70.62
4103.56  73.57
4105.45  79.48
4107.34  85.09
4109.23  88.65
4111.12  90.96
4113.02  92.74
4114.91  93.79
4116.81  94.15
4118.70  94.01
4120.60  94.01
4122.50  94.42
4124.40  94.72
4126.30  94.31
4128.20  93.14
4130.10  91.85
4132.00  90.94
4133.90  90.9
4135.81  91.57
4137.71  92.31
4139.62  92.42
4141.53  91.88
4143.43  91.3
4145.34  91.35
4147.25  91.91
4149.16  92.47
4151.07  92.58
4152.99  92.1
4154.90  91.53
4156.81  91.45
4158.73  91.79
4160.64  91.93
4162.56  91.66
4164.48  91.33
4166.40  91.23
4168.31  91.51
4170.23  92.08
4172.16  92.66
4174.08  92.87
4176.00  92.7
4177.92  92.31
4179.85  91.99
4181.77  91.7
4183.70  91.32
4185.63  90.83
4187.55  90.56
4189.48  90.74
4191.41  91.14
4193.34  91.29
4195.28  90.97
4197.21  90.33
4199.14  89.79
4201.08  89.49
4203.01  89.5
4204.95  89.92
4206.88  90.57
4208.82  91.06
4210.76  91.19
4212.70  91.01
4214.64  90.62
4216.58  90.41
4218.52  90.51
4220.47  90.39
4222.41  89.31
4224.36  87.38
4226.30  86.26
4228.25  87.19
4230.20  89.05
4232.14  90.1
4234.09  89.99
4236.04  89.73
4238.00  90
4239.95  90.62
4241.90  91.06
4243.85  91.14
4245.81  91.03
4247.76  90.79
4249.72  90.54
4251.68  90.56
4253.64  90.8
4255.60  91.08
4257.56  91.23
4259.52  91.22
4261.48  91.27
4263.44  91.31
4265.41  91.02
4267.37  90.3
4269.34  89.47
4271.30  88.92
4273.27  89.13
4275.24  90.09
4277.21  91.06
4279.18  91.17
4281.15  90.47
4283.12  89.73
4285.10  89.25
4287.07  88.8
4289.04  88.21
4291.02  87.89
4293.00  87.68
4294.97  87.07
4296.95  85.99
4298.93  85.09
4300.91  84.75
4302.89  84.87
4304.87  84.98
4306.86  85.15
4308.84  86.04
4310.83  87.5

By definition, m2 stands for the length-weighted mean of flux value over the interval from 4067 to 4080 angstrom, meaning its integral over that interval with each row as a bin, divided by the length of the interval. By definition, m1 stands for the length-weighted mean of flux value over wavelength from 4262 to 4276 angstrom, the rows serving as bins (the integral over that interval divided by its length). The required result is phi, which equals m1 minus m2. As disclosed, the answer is -1.5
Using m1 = 90.1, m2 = 91.6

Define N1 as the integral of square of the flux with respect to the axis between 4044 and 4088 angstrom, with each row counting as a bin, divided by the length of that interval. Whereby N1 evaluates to 8488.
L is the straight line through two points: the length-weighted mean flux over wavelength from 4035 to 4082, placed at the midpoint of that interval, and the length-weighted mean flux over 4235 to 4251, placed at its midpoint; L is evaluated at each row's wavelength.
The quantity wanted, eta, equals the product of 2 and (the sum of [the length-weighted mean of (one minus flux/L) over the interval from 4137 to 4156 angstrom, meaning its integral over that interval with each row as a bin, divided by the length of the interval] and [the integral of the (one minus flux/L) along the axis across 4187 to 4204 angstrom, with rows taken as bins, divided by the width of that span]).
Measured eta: 0.000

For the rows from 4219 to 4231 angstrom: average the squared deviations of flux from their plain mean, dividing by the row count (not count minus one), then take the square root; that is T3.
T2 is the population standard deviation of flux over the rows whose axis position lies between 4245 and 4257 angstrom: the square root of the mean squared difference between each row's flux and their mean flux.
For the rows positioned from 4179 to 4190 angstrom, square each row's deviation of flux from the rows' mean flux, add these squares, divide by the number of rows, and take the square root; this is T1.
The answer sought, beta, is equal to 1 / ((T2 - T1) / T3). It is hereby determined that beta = -4.5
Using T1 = 0.5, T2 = 0.21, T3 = 1.4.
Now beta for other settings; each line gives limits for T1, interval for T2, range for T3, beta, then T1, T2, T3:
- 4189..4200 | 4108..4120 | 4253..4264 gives 0.1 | 0.5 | 1.99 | 0.2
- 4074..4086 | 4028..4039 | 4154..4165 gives 0.4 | 0.2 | 0.79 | 0.2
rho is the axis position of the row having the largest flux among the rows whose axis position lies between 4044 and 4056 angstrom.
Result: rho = 4054.72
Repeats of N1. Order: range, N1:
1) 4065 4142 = 8093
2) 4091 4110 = 6784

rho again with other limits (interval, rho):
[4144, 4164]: 4151.07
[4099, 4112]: 4111.12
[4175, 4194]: 4176.00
